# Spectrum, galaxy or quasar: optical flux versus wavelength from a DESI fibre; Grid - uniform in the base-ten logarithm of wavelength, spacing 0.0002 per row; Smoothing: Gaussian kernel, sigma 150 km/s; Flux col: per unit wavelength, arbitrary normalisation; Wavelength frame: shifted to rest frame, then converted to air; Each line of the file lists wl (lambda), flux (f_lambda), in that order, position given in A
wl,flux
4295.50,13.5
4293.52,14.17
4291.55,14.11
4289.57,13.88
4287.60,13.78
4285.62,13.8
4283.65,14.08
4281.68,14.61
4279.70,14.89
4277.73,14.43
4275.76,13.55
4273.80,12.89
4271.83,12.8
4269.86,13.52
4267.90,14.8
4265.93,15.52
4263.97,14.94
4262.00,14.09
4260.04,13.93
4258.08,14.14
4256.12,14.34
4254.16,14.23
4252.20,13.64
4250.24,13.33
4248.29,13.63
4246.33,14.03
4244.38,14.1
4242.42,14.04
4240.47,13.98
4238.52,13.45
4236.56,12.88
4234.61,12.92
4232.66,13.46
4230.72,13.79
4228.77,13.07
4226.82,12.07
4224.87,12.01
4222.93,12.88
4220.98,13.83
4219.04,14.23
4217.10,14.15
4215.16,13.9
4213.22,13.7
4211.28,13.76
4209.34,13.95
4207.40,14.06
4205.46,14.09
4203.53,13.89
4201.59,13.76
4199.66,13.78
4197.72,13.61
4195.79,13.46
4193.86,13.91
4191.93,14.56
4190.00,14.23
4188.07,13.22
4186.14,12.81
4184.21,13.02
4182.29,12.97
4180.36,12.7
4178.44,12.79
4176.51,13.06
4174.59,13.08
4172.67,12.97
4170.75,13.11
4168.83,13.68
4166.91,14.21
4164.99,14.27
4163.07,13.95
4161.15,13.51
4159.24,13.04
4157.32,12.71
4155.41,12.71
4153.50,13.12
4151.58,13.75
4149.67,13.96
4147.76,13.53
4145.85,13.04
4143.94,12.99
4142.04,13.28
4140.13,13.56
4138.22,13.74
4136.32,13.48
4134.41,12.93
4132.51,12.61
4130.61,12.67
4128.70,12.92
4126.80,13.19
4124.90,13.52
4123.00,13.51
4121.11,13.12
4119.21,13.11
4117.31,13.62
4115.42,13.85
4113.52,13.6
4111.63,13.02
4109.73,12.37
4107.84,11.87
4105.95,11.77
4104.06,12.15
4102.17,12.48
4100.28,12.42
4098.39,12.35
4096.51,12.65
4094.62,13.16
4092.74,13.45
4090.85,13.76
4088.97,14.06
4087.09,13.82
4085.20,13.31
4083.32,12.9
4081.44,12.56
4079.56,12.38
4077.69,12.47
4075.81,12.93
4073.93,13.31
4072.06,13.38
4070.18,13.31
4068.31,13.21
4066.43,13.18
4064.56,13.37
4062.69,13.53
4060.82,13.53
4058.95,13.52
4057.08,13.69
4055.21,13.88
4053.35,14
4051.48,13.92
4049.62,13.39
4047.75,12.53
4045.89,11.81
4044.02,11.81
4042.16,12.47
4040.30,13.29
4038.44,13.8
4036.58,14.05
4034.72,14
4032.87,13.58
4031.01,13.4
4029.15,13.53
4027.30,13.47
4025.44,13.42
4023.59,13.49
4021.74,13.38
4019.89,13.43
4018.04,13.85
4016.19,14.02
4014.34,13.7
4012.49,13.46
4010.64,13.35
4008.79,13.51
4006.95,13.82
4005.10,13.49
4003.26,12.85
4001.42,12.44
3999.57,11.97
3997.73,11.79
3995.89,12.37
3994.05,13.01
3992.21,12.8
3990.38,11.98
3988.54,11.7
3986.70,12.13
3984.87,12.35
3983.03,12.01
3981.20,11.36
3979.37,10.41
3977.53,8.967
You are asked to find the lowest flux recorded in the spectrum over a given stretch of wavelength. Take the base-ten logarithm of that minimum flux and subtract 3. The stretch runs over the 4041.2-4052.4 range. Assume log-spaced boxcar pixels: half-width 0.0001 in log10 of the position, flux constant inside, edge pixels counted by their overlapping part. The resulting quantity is -1.93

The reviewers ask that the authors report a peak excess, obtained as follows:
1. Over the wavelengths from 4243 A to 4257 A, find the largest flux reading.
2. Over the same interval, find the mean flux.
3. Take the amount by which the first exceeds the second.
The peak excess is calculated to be 0.44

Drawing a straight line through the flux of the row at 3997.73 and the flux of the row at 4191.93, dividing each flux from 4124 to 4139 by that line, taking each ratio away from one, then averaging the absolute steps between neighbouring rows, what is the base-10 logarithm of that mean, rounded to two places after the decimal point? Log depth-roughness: -1.67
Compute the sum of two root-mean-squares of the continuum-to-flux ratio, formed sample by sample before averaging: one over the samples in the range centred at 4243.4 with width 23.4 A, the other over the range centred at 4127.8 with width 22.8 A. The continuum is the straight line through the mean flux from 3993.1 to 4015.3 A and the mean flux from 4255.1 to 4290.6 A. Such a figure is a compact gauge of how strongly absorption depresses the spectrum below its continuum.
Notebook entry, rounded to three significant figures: 2.05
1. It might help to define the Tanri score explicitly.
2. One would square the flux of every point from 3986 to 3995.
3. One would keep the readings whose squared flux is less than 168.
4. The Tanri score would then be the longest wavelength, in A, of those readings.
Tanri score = 3992.21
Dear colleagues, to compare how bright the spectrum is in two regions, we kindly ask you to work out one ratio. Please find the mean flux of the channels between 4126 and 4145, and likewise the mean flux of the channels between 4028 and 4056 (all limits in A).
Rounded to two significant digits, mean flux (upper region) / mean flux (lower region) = 0.99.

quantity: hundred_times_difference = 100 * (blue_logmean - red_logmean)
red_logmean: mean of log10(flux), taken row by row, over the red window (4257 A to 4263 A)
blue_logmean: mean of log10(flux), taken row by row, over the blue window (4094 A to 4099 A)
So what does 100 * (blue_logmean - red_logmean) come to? -4.3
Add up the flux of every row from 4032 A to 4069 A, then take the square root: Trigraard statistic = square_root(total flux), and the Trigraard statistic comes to 16.3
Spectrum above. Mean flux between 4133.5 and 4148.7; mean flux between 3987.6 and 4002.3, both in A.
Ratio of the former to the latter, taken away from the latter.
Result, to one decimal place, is 11.2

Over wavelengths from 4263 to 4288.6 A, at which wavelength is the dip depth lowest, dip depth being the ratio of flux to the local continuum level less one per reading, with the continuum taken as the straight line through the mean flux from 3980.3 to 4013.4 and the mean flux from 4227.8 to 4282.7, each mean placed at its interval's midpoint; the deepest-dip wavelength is 4271.83 A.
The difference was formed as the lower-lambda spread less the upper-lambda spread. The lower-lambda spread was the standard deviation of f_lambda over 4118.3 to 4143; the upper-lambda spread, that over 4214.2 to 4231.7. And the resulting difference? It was -0.5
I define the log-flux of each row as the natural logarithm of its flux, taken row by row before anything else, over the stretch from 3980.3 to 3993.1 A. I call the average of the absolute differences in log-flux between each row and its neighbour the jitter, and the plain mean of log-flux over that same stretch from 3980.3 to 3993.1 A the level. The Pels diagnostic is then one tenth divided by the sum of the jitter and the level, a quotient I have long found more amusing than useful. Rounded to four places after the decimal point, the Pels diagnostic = 0.0396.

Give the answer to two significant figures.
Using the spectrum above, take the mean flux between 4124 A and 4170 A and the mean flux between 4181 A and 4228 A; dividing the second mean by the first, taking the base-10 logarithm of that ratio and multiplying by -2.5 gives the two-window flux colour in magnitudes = -0.018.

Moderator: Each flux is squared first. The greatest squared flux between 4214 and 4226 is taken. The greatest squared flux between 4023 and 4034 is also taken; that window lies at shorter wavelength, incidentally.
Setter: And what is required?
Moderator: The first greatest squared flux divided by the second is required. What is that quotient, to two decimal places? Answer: 1.10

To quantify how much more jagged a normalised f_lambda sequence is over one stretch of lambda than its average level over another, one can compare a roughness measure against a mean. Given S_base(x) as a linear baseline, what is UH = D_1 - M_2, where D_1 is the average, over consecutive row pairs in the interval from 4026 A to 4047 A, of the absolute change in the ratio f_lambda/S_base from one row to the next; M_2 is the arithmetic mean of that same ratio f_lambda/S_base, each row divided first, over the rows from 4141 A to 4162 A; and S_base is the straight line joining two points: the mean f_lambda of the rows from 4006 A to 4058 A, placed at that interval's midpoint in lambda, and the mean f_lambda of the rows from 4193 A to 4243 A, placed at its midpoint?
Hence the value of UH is -0.96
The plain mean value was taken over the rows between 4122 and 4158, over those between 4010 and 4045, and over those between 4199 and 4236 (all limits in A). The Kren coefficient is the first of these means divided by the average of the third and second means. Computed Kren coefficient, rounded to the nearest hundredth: 0.98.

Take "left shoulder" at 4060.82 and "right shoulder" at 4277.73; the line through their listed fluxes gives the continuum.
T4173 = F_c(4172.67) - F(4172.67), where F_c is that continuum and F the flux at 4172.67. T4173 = 1.0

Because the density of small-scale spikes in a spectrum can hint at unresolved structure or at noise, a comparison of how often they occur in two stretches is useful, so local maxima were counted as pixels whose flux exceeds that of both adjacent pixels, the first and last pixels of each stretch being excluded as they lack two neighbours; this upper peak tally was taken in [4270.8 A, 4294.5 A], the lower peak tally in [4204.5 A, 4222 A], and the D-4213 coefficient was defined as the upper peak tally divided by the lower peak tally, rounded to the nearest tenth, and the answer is 1.0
